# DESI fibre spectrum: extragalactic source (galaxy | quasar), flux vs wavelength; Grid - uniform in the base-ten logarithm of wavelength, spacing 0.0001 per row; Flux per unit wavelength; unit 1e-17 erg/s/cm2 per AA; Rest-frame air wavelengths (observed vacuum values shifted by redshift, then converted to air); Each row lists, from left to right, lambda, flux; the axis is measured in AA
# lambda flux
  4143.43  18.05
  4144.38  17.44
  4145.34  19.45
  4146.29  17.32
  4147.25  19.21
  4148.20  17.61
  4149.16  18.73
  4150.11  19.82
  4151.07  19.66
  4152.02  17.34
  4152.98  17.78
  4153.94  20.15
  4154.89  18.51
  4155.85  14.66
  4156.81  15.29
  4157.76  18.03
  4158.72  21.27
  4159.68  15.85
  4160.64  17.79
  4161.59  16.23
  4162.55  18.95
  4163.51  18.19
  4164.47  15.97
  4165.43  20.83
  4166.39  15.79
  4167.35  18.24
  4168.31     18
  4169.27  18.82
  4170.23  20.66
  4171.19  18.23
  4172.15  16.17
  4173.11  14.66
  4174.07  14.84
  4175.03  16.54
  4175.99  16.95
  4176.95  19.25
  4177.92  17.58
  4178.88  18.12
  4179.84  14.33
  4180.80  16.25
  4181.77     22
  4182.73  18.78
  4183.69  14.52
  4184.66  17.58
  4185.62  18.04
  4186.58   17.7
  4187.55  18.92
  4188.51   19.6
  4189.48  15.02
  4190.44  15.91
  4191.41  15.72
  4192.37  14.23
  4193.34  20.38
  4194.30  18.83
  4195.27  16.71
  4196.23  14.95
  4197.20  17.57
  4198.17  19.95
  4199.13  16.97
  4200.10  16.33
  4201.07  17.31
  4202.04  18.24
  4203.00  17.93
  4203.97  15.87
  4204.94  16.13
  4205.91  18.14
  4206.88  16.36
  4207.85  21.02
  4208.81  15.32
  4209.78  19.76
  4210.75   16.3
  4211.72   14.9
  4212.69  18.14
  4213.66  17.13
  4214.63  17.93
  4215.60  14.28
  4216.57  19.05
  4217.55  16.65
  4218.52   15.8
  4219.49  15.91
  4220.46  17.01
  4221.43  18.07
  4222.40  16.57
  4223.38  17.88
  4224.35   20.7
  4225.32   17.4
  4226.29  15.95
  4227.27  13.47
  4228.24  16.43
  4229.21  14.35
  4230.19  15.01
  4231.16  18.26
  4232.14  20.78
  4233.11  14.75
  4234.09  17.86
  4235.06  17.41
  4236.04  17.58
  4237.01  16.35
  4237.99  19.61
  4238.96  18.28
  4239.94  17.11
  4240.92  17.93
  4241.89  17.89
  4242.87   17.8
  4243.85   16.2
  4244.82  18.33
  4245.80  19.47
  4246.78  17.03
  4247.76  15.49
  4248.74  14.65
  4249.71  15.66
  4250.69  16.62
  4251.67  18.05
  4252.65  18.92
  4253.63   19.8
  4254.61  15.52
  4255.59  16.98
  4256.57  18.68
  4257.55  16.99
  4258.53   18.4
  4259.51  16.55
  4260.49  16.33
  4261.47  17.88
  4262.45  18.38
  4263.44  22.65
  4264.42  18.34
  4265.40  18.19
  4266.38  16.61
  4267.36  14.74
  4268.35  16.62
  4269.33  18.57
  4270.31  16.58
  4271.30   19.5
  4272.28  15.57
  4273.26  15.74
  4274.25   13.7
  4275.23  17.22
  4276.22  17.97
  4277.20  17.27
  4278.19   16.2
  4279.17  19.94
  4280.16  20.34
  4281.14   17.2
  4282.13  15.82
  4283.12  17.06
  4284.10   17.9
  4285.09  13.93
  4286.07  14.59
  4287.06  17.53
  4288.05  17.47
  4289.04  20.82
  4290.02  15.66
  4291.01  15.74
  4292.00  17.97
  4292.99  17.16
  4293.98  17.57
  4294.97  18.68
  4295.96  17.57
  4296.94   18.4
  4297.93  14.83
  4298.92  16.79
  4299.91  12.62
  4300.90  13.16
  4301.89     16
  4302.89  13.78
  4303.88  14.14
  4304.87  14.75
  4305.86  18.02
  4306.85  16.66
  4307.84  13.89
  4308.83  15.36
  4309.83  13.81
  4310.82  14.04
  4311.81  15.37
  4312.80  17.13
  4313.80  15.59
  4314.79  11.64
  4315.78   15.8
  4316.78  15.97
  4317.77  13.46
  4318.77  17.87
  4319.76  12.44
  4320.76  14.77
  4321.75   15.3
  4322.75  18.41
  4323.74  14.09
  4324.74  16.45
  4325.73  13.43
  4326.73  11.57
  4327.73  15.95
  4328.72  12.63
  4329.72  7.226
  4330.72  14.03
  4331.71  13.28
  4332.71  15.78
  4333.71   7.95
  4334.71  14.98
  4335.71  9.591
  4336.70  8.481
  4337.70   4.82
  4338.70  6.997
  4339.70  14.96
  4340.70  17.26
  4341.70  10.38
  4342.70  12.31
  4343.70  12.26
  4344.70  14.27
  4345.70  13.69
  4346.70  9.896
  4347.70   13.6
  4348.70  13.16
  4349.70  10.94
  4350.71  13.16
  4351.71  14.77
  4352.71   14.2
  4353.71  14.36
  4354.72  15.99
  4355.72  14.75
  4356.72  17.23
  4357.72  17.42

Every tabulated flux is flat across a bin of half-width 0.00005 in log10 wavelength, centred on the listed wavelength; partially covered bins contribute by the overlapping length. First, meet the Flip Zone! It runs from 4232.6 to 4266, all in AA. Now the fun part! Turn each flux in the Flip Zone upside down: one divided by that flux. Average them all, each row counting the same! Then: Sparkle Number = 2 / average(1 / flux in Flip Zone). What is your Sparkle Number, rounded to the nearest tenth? 34.9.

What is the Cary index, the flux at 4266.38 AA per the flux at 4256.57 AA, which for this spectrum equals 0.89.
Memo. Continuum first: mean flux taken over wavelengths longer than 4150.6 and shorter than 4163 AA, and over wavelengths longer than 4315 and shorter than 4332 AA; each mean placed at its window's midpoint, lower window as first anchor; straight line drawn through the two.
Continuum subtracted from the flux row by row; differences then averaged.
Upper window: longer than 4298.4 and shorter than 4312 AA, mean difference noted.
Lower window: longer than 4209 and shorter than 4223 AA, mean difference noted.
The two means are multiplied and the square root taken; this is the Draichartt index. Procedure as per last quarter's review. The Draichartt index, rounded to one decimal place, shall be 0.3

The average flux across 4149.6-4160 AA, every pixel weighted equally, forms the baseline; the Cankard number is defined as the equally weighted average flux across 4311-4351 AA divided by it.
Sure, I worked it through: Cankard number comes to 0.73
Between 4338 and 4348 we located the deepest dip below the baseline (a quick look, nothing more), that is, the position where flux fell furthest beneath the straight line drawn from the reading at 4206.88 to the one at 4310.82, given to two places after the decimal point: 4338.70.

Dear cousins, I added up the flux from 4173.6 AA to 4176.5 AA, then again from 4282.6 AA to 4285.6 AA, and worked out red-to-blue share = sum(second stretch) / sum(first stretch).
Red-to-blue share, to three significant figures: 1.01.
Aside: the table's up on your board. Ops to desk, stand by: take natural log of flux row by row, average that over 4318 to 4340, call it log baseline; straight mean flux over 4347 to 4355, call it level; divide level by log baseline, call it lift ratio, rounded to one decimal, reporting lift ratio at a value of 5.5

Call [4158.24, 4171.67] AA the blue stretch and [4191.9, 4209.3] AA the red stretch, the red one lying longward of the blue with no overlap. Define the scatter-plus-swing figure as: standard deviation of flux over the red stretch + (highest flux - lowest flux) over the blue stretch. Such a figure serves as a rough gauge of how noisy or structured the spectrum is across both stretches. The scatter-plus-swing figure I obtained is 7.3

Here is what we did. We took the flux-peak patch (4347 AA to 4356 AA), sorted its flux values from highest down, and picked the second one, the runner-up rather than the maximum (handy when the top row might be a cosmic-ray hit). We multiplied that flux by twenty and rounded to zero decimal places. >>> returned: 295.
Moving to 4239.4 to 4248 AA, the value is 367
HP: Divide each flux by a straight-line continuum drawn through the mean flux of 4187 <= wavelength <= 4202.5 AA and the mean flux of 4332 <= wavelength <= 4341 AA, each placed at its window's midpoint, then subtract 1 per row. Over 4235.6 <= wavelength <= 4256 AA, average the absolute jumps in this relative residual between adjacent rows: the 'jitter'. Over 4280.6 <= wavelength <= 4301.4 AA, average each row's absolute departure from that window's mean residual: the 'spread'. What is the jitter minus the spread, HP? -0.023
